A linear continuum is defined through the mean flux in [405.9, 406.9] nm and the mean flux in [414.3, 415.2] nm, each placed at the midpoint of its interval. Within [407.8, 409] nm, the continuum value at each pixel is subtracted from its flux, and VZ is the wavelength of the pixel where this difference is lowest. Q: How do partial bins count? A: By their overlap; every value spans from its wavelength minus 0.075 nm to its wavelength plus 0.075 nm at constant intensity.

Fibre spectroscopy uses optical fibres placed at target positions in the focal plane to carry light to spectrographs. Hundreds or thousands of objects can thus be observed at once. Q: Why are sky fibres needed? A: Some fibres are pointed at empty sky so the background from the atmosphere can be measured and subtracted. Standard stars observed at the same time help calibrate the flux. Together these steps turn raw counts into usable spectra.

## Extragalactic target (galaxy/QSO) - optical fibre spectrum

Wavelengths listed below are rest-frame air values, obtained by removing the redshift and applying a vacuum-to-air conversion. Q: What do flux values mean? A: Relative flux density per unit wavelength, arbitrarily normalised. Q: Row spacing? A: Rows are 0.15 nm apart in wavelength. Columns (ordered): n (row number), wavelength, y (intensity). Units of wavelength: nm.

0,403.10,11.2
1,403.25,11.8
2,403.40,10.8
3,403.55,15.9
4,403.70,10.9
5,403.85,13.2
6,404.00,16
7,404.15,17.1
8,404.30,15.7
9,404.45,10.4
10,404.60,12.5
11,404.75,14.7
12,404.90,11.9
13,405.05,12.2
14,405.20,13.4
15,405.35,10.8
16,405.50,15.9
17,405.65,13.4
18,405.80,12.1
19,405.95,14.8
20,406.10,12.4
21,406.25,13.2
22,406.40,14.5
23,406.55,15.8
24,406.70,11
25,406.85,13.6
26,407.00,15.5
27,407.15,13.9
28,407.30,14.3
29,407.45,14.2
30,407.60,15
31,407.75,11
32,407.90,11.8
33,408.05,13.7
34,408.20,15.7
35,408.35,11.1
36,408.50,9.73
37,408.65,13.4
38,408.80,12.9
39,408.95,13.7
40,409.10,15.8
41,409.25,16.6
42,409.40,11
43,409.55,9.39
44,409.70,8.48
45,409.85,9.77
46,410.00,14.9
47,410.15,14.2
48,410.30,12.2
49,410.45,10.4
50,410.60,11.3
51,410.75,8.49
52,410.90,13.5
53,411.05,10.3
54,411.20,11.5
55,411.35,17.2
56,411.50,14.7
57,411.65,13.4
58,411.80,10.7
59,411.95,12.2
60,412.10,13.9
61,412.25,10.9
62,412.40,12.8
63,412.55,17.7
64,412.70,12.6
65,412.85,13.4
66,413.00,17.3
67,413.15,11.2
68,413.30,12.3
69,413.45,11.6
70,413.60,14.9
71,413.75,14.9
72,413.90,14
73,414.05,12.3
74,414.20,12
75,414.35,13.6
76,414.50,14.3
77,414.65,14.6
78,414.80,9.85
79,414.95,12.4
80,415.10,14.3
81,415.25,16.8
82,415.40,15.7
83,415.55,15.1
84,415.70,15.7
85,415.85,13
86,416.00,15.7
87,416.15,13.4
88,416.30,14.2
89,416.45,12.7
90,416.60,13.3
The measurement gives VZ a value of 408.50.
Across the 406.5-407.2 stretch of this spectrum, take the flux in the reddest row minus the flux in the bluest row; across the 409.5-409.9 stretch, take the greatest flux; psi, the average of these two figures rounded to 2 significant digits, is 3.9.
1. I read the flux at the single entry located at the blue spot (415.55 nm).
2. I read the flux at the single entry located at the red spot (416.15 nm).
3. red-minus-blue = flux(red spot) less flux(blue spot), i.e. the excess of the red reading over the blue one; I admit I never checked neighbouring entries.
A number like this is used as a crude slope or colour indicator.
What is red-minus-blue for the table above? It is -2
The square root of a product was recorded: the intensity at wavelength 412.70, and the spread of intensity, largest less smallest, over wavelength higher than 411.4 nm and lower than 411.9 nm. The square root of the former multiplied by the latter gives 7.1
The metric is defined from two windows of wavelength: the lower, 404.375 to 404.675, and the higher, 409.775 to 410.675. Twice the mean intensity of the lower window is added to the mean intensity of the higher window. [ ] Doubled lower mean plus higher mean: 35.0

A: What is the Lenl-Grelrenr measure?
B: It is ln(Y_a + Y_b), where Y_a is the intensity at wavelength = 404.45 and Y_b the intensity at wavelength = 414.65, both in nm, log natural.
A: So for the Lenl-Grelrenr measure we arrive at 3.22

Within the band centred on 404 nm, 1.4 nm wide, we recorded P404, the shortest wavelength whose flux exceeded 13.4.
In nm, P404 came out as 403.55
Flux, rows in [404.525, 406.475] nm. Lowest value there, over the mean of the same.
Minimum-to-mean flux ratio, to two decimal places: 0.82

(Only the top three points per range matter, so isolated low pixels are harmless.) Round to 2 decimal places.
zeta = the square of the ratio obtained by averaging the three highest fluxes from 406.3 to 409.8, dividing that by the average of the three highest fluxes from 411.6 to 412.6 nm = 1.15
